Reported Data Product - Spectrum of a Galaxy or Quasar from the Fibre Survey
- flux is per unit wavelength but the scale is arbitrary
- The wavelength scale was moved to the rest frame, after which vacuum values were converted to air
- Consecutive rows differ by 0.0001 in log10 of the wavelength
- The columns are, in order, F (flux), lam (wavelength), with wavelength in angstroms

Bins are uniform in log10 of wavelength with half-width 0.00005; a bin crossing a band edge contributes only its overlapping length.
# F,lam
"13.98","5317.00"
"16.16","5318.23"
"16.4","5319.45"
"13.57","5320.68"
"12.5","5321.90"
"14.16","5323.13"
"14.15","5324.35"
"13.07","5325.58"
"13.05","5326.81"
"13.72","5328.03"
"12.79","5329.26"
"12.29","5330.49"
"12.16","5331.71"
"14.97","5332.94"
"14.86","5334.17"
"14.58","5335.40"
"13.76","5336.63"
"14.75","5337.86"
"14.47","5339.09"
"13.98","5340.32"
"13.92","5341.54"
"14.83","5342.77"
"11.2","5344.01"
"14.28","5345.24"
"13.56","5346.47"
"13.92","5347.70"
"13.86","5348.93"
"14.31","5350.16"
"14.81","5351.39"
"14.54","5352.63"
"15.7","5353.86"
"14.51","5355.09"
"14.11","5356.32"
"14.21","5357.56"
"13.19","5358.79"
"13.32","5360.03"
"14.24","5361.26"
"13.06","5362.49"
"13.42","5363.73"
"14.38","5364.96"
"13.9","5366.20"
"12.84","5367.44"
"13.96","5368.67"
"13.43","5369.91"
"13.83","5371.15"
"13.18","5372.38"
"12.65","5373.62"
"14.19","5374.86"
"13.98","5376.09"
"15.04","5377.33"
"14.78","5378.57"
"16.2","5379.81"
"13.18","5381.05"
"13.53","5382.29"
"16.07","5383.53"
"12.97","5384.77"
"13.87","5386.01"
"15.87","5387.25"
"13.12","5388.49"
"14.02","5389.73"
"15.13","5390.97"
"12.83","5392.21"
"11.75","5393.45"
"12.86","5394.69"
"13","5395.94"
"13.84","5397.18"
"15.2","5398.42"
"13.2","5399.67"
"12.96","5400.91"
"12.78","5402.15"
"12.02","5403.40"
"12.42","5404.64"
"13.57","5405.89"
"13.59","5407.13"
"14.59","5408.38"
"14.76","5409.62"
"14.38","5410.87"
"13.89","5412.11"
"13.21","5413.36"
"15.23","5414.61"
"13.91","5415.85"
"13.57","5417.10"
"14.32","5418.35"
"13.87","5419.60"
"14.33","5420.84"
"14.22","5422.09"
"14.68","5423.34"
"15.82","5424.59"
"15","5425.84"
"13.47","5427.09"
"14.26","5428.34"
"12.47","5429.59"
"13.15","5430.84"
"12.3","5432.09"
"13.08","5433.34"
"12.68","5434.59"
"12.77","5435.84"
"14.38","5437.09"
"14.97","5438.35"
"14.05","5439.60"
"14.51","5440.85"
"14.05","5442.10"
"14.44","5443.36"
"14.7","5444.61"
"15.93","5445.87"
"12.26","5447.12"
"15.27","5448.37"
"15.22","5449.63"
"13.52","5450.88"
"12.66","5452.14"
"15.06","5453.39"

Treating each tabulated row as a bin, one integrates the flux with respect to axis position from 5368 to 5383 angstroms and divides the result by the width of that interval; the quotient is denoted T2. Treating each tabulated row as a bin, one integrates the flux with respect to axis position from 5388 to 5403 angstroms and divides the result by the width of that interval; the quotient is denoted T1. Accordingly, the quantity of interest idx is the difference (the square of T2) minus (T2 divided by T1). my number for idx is 195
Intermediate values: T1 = 13.4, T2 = 14.0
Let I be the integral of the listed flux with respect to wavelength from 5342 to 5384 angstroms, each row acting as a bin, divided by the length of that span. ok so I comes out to 14.0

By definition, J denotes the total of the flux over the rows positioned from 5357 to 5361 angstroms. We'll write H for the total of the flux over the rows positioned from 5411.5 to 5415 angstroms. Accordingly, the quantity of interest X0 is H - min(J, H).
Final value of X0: 1.6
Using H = 42.3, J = 40.7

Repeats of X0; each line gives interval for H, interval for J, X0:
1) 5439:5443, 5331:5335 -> 0.6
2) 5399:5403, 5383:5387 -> 0.0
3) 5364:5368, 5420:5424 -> 0.0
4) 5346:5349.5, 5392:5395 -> 3.9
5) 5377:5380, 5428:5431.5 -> 6.1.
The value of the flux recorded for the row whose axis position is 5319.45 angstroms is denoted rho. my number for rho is 16.4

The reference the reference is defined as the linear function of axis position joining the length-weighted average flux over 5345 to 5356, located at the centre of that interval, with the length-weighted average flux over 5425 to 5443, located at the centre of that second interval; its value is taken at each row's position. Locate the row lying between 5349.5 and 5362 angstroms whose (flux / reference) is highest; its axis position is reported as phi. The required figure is 5353.86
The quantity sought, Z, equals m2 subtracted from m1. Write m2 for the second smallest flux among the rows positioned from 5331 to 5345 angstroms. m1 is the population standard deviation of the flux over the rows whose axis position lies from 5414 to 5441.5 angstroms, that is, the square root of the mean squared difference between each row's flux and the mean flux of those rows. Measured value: -11.2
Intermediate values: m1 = 0.92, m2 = 12.16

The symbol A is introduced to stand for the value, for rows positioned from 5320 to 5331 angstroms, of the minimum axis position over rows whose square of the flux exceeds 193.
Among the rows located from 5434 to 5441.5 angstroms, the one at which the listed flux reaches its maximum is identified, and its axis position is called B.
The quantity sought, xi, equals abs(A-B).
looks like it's 115.2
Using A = 5323.13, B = 5438.35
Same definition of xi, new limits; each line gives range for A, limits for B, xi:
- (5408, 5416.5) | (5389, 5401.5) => 10.0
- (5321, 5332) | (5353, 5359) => 30.7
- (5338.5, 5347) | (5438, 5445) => 99.3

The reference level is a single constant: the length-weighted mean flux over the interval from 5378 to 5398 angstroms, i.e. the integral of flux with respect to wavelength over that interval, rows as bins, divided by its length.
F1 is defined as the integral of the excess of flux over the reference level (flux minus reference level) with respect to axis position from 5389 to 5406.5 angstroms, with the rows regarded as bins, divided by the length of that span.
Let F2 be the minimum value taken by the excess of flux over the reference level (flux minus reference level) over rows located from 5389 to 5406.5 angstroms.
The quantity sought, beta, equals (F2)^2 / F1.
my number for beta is -7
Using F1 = -0.70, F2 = -2.2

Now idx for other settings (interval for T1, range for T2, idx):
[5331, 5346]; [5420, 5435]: 190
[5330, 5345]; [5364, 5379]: 190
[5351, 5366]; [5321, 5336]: 182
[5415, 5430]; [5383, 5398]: 189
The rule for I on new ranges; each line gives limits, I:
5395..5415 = 13.6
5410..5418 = 14.1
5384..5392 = 14.1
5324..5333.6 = 13.3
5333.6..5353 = 14.1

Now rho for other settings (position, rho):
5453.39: 15.06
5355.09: 14.51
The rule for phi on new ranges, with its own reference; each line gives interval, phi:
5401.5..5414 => 5409.62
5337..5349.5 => 5342.77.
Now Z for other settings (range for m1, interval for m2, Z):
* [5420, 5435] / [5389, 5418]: -11.0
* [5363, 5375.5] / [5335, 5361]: -12.6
